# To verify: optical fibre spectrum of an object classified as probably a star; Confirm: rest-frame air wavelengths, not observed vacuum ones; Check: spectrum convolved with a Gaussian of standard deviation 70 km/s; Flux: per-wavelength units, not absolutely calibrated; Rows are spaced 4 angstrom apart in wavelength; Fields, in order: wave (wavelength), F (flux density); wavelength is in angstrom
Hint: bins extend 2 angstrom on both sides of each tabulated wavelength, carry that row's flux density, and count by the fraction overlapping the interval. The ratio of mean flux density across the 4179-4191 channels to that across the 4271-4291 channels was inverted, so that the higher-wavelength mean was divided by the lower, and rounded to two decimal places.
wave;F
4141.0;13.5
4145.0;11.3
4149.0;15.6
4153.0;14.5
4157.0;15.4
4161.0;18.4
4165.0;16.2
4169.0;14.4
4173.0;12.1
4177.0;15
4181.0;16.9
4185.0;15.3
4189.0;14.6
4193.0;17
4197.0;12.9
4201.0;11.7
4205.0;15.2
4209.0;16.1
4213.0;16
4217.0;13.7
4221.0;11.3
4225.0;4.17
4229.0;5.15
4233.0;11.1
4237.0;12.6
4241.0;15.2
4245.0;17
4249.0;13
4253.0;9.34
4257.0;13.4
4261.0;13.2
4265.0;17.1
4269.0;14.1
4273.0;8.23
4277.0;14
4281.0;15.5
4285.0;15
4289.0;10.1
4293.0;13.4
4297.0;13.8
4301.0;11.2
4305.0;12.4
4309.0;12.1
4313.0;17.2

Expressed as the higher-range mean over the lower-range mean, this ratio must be 0.81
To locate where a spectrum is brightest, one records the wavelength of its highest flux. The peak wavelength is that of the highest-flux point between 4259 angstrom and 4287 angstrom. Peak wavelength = 4265.0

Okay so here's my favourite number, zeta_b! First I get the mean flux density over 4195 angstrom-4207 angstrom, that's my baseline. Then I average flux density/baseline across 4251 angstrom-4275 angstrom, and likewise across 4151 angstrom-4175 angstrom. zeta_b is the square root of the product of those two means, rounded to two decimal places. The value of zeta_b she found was 1.04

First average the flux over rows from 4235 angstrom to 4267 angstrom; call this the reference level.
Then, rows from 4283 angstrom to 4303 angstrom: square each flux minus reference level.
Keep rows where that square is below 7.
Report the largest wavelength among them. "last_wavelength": 4297.0 angstrom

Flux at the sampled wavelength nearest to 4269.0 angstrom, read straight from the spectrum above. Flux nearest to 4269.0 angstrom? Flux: 14.1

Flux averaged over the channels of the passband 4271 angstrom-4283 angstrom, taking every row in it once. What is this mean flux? 12.6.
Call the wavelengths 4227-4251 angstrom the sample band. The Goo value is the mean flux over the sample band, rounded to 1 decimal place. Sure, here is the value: 12.3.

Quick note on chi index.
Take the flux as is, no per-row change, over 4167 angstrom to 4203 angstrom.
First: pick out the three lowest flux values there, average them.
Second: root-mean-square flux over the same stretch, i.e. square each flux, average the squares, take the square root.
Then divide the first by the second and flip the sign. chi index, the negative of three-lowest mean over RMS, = -0.84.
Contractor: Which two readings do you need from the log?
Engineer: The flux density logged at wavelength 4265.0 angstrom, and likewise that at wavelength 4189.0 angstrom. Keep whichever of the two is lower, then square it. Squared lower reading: 213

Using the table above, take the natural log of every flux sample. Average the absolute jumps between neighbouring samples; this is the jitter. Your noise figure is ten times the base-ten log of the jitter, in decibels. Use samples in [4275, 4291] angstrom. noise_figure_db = -7.5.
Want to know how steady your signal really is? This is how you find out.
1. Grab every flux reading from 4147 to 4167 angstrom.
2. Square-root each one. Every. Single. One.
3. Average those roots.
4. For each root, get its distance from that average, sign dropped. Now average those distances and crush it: 0.13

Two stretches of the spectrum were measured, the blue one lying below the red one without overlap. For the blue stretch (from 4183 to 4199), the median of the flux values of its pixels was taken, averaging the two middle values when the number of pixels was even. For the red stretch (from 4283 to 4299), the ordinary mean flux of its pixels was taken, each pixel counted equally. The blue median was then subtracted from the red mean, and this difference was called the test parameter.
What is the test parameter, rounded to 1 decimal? -1.9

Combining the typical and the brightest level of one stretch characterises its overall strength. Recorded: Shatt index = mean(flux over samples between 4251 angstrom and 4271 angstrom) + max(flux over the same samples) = 30.5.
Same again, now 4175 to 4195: 32.8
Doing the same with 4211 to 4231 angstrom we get 26.1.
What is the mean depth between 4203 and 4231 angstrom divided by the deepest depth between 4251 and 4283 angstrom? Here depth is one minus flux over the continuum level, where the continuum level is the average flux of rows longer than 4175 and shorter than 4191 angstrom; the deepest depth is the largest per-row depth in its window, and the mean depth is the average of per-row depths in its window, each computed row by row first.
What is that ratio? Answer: 0.52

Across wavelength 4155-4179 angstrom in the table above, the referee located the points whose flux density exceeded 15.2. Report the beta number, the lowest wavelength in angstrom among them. 4157.0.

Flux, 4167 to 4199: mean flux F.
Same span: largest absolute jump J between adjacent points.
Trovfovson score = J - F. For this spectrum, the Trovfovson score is -11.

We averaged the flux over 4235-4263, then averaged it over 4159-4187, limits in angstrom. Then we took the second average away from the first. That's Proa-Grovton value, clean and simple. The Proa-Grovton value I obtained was -2.1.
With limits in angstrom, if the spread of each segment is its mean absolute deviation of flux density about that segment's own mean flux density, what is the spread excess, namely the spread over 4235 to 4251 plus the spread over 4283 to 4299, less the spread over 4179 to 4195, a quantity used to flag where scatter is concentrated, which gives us 2.1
